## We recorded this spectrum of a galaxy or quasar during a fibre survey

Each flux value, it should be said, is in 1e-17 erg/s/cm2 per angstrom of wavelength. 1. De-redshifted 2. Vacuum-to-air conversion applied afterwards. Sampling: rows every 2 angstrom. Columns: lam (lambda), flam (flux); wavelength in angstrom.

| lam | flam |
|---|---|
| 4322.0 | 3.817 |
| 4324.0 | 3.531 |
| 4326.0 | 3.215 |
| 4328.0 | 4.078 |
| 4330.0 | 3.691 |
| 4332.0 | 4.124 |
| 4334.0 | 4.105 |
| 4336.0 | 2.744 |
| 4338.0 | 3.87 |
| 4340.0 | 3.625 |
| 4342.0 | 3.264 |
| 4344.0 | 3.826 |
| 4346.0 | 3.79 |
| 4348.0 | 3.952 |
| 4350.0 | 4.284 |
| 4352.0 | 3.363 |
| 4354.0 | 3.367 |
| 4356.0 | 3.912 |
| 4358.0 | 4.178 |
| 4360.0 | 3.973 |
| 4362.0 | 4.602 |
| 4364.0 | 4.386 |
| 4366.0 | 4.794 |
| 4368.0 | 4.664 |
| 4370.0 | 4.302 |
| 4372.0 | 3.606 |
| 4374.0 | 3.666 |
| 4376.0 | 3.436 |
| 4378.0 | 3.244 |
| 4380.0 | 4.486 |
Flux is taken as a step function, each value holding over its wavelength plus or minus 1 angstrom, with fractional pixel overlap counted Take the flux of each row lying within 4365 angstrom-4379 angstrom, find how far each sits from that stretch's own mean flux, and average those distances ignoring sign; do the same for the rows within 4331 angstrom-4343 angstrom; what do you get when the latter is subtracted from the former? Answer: 0.13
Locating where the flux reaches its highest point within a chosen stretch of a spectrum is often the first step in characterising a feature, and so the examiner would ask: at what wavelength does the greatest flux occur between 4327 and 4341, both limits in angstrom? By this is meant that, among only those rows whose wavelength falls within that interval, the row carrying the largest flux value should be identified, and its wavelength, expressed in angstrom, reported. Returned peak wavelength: 4332.0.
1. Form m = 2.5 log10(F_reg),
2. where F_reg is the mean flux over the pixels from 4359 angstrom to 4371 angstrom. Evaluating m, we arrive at 1.62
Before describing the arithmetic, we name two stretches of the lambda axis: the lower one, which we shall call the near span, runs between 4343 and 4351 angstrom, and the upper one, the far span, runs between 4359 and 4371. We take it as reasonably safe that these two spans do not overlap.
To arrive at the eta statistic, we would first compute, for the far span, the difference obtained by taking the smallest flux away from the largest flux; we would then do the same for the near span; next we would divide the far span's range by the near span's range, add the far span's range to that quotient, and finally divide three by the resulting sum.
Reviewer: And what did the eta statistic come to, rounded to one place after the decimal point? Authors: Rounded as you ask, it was 1.2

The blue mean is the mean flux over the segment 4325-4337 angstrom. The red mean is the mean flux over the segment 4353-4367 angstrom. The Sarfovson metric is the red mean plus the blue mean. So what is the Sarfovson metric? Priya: 7.8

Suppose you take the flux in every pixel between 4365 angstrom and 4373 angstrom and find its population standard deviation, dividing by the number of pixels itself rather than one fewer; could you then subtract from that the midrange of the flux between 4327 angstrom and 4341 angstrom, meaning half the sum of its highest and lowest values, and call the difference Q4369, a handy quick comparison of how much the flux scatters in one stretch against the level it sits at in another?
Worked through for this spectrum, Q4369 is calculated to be -2.97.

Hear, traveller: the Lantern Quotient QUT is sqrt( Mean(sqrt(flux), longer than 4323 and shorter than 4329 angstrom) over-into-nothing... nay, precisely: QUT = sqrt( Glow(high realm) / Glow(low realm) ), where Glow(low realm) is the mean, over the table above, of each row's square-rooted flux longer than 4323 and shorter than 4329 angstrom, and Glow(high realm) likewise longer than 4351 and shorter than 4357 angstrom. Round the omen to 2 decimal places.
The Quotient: 1.00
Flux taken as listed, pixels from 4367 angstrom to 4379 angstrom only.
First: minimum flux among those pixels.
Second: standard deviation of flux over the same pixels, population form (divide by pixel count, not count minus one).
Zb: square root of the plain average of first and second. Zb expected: 1.368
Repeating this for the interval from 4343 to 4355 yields 1.358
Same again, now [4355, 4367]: 1.455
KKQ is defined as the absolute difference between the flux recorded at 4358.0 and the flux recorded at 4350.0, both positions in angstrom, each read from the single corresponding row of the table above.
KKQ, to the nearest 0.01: 0.11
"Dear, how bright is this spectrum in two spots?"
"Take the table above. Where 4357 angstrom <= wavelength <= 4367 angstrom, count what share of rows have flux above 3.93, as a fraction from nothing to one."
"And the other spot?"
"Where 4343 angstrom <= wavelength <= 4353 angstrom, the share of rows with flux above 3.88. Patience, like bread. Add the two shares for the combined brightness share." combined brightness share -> 1.4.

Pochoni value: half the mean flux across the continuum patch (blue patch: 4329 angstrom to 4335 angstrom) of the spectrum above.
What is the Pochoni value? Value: 2.0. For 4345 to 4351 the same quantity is 2.0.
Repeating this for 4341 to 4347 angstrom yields 1.8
